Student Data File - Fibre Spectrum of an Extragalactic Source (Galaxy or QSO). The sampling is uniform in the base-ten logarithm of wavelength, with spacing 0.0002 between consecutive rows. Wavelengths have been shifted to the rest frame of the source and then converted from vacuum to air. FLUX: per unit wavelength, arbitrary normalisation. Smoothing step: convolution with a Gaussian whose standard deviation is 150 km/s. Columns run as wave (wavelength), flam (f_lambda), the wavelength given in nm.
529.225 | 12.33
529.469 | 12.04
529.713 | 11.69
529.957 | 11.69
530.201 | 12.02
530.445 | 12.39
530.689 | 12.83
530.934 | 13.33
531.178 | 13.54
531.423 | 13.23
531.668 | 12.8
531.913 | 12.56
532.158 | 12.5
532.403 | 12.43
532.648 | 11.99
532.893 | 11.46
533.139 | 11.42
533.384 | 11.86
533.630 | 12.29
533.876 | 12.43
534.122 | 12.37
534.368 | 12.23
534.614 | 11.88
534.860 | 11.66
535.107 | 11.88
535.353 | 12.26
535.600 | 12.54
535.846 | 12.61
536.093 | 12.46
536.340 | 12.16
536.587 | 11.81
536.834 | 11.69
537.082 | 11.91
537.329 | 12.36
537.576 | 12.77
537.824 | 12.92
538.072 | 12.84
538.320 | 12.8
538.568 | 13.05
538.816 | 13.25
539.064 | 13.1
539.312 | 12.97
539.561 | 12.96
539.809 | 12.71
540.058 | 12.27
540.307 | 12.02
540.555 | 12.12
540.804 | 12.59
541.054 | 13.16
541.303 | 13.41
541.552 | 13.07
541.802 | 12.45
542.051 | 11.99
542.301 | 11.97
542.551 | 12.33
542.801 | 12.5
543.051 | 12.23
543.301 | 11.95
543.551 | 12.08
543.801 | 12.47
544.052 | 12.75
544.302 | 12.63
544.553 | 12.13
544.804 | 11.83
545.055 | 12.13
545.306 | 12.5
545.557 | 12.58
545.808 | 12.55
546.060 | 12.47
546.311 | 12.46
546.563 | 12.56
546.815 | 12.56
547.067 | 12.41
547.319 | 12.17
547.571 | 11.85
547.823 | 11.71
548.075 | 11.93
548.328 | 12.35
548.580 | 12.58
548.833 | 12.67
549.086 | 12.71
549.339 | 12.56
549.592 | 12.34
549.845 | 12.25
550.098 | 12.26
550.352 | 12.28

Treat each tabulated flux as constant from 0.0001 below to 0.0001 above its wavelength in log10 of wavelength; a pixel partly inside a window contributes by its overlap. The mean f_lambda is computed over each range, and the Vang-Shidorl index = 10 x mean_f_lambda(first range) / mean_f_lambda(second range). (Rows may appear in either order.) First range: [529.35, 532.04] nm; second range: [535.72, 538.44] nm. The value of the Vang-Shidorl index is 10.1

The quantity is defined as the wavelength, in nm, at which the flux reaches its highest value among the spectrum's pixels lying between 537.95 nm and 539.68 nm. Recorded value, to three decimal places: 538.816 nm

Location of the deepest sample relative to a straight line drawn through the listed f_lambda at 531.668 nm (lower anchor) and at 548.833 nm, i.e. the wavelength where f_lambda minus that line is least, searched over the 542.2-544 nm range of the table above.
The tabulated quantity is 543.301 nm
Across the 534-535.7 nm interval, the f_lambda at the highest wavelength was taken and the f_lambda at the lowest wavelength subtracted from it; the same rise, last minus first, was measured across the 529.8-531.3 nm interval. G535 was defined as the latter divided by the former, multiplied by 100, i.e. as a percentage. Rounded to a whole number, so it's 1088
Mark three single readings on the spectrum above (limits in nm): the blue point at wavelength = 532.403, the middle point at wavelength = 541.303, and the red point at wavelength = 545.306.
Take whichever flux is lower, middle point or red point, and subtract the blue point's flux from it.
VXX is 0.07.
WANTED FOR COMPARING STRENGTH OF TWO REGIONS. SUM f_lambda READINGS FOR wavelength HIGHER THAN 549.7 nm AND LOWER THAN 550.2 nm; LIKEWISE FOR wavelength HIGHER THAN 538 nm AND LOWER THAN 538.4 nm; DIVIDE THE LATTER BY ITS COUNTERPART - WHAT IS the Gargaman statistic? 1.05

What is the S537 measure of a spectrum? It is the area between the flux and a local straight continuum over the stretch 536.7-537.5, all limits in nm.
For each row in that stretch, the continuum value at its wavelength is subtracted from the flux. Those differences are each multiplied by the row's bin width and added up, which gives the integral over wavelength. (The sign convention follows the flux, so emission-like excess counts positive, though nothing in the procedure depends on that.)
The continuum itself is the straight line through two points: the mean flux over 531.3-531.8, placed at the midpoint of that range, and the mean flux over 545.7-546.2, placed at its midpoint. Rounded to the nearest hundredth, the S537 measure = -0.62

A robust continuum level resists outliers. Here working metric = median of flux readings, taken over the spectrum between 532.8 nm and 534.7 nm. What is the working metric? 12.1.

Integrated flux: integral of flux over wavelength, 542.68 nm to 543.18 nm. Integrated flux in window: 6.18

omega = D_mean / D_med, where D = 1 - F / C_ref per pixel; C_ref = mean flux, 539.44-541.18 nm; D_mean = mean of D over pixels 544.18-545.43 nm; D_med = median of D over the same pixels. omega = 0.73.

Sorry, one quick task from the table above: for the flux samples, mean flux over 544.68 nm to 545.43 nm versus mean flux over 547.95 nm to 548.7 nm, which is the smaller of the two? 12.2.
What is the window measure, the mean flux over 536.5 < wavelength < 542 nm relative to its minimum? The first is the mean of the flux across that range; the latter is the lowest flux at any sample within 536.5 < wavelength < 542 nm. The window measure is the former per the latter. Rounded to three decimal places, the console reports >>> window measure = 1.082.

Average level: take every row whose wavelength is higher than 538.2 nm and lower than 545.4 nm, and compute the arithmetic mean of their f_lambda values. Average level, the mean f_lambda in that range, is 12.5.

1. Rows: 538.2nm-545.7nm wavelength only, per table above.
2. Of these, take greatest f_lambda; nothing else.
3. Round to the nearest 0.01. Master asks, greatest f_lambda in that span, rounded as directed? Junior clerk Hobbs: 13.41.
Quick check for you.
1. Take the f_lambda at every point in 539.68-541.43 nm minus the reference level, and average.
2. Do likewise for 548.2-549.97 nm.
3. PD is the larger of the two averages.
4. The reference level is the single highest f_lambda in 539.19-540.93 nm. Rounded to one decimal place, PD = -0.4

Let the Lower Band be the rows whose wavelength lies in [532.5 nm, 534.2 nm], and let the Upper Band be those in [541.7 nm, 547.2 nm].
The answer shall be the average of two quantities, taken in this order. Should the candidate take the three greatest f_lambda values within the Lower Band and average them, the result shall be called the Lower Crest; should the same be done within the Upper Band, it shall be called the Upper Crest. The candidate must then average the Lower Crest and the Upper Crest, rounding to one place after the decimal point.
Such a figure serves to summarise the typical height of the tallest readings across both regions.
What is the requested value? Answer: 12.5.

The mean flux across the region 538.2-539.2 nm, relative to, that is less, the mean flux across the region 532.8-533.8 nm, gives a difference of 1.3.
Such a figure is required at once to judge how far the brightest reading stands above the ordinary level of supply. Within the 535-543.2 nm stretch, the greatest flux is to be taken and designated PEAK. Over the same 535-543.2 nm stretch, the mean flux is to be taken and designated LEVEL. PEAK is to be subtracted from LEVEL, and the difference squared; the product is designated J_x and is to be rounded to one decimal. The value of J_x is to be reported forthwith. 0.8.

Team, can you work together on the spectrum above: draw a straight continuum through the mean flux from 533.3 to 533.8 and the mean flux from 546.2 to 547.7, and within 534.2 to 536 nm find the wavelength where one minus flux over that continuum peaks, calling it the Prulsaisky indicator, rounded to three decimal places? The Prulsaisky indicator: 534.860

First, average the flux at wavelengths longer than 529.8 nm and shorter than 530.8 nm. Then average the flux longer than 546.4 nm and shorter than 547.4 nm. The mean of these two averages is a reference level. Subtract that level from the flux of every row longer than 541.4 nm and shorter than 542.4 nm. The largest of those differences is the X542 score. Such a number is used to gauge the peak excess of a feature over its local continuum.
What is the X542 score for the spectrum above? 0.7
